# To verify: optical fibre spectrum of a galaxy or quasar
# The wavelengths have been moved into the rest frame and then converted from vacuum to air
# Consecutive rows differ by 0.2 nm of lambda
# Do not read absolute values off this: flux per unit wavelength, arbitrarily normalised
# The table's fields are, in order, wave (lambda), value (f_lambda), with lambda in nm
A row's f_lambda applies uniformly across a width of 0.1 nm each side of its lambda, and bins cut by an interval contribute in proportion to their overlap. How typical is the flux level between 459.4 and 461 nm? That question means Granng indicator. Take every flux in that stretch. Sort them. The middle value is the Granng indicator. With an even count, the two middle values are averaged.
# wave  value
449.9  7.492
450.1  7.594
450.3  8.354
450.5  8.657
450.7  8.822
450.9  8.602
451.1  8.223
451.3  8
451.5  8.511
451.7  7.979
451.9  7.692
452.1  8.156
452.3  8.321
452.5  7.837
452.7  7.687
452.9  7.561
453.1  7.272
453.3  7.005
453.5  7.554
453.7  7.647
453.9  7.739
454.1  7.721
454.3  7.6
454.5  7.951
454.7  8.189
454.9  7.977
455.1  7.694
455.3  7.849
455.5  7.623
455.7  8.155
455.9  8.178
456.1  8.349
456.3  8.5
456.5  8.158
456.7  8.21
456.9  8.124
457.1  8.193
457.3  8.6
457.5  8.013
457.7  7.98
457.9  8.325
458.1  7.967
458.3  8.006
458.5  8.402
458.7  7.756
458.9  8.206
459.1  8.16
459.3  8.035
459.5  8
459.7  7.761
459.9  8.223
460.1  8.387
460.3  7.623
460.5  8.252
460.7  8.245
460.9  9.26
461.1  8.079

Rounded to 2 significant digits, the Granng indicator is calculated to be 8.2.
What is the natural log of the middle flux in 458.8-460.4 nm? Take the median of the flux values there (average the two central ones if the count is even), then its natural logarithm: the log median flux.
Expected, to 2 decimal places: 2.09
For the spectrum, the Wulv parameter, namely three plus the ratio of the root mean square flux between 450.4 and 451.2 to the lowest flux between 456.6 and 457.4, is 4.06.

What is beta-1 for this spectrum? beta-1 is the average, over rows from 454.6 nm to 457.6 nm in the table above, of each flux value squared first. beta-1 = 66.0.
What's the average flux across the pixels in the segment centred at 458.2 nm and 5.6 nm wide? 8.17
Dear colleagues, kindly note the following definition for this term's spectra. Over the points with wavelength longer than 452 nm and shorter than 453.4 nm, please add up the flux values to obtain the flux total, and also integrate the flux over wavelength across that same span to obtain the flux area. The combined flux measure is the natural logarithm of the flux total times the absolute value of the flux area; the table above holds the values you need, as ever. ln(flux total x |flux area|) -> 6.4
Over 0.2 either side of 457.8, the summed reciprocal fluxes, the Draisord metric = 0.245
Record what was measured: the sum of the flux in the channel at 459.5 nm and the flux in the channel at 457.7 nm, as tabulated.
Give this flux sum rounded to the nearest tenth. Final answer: 16.0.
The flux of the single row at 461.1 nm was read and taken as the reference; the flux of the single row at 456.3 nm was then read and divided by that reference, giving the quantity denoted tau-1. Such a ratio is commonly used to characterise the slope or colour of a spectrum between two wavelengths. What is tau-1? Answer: 1.05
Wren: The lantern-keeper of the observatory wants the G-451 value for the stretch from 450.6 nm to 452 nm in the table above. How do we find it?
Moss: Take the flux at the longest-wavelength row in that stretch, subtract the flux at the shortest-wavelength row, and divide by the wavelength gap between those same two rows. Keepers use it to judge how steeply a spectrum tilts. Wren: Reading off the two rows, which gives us -0.94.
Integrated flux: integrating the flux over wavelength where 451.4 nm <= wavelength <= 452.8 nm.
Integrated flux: 11.2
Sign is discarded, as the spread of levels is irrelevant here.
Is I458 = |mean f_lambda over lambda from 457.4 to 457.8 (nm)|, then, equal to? 8.00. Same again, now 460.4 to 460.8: 8.25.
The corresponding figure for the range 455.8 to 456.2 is 8.26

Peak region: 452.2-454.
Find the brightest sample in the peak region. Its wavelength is 452.3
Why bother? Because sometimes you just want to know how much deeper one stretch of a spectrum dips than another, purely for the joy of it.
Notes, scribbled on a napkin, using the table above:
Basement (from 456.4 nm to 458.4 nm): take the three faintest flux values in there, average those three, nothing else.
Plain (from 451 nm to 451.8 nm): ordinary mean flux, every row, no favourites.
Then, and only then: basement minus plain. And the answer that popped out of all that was -0.2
